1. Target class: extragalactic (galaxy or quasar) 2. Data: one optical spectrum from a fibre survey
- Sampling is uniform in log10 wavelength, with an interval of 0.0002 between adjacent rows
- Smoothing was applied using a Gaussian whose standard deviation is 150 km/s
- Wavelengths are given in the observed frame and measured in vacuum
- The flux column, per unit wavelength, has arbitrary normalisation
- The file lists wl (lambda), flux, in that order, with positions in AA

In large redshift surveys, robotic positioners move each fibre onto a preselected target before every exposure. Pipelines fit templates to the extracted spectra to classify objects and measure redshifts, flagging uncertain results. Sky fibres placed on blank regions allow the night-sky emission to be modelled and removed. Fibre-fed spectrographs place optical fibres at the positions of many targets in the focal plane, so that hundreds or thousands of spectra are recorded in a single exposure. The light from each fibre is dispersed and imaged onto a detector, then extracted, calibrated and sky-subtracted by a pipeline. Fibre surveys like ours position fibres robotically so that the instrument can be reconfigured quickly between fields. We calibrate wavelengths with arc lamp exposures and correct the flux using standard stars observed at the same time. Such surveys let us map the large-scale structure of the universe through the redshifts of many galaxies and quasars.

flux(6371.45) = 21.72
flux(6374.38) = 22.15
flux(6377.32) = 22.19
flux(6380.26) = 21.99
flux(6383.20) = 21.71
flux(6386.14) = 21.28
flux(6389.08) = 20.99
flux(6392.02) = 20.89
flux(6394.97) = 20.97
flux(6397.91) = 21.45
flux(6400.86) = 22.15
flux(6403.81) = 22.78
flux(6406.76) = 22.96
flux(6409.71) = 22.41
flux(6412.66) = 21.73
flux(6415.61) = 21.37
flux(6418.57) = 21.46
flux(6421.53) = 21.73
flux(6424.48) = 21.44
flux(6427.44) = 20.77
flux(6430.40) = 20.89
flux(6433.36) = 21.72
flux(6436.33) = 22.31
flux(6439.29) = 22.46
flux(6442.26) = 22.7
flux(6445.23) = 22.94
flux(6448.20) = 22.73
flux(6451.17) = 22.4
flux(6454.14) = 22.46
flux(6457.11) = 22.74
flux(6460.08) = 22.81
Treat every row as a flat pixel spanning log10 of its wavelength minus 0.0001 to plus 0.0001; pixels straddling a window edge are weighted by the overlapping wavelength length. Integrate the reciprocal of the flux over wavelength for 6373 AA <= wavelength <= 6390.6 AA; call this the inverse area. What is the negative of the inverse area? -0.81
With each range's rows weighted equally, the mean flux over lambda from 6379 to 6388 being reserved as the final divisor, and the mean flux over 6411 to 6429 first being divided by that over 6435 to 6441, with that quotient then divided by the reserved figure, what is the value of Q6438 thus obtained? 0.0442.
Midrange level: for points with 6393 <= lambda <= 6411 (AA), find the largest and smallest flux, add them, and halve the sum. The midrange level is 22.0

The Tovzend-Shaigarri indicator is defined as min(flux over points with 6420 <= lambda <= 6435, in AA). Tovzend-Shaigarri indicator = 20.77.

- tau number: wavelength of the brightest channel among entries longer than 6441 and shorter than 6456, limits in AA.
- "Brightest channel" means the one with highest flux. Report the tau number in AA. 6445.23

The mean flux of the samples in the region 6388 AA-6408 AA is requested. 21.7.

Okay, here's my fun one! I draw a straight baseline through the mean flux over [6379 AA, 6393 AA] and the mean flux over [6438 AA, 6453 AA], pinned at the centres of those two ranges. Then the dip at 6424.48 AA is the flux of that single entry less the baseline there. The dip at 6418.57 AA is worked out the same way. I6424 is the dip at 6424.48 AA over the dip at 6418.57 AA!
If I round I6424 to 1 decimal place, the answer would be 1.2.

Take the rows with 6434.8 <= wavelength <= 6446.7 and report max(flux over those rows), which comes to 22.94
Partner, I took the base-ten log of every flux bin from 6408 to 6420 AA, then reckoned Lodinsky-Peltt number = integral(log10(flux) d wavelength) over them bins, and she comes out 16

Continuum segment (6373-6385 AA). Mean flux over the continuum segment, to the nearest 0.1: 22.0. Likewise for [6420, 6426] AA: 21.6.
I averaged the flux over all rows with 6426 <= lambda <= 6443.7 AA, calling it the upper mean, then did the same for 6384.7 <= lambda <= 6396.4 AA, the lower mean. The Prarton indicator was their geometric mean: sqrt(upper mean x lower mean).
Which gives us 21.4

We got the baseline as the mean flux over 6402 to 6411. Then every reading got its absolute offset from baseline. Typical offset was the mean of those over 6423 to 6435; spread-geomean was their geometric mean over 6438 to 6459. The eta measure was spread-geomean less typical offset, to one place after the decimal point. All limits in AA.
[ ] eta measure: -1.4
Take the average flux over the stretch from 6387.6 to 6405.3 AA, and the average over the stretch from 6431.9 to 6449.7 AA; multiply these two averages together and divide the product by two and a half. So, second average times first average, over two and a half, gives 194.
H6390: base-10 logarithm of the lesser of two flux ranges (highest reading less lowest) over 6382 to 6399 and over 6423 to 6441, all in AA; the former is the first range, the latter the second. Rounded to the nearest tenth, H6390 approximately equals -0.1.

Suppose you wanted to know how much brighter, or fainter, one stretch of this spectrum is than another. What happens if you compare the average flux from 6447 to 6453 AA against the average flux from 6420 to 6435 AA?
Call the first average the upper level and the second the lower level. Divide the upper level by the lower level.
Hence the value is 1.06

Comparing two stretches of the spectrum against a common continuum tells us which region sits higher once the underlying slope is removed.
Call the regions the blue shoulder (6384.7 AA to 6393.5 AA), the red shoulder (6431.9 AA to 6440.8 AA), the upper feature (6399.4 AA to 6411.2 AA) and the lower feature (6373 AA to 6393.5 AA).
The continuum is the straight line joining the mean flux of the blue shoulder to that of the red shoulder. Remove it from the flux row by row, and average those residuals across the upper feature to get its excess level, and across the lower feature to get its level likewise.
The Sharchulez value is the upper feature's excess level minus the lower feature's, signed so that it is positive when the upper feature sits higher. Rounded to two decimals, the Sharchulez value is 0.46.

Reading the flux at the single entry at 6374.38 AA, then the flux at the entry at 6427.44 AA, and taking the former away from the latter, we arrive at -1.4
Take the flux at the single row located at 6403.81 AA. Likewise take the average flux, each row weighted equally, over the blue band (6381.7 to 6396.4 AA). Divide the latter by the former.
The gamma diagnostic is 0.93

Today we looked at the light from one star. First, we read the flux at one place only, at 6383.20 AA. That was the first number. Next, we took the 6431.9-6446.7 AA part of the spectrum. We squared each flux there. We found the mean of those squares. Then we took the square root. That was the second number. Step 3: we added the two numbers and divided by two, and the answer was 22.1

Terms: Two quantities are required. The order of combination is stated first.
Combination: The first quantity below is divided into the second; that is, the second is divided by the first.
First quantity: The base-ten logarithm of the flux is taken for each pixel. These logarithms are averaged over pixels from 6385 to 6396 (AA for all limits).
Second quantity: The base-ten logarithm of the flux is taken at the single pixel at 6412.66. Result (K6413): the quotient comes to 1.01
